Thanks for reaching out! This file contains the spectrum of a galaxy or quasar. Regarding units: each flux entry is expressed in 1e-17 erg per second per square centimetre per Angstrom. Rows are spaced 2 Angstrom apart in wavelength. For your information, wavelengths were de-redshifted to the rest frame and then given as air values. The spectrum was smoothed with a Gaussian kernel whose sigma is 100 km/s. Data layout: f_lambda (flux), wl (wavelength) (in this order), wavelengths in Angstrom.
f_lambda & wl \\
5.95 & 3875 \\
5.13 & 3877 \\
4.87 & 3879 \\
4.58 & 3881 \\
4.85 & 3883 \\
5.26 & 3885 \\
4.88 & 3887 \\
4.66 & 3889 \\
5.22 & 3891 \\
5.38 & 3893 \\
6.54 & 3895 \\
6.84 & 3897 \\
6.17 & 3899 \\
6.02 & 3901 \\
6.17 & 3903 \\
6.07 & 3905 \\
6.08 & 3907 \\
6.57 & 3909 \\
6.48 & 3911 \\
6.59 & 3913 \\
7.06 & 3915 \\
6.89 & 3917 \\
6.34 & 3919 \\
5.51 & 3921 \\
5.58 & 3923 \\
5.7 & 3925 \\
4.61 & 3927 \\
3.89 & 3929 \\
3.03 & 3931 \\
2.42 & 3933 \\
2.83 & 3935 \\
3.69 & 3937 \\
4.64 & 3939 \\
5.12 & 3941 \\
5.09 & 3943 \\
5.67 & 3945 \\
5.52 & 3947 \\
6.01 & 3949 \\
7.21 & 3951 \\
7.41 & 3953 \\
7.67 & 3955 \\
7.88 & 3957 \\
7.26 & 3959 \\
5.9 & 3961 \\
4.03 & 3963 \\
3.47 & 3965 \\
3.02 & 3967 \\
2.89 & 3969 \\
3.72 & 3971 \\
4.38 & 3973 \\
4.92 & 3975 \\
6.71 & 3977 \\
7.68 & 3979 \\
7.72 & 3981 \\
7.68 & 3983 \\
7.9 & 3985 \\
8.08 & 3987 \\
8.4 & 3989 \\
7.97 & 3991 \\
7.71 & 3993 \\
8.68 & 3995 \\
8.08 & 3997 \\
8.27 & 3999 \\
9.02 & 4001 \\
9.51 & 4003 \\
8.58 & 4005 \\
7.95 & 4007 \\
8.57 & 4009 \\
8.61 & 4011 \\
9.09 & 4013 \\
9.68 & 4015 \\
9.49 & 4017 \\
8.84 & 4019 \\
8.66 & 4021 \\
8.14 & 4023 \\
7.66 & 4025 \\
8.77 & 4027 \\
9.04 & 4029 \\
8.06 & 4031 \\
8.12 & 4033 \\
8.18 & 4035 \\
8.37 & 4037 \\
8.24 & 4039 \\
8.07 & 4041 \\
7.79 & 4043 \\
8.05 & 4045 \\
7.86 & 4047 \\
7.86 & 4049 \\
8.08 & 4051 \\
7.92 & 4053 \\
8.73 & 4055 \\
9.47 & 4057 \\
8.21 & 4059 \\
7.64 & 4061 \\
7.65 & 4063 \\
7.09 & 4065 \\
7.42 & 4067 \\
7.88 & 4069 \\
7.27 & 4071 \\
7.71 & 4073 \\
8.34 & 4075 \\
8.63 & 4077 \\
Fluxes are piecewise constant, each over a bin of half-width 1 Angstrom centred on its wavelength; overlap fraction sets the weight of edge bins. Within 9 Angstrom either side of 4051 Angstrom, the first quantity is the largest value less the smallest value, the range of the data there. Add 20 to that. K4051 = 21.7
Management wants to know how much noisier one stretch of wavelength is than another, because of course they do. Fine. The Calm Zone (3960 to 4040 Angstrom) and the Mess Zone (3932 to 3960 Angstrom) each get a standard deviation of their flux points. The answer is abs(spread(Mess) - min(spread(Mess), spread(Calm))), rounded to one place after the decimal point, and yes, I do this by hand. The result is 0.0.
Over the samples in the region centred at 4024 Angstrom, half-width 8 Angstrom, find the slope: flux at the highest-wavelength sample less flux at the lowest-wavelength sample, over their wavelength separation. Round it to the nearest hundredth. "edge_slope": -0.10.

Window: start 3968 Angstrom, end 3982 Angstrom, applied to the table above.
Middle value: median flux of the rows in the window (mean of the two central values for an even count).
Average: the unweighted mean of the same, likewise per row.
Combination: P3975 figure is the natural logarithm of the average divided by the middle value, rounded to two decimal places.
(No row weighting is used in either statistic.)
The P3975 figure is 0.10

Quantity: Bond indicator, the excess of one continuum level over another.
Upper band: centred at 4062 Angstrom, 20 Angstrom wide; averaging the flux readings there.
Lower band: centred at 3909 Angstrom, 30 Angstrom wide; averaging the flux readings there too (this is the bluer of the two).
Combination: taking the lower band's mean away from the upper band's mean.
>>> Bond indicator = 1.60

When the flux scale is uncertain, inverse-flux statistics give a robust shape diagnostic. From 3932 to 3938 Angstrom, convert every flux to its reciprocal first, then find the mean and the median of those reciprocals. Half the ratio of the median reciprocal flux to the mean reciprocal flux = 0.511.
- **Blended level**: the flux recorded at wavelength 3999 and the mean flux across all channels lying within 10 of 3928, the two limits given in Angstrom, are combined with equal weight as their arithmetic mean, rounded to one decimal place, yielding 6.3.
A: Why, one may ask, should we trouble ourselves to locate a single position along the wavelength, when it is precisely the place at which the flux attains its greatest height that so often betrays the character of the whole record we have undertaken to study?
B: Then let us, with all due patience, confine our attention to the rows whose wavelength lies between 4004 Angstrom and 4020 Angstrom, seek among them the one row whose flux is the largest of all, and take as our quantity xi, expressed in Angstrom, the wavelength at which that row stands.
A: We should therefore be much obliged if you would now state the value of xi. 4015 Angstrom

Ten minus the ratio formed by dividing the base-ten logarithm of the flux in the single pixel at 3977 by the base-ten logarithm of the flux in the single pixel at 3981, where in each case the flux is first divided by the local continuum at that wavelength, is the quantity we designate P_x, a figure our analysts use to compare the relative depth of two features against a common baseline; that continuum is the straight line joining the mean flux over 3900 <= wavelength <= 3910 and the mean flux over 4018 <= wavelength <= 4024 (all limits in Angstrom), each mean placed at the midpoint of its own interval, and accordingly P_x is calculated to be -80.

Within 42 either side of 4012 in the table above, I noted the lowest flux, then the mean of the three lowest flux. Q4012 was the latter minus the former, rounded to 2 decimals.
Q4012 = 0.62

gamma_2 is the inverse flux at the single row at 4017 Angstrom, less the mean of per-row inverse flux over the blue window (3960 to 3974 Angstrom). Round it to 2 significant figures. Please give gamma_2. -0.16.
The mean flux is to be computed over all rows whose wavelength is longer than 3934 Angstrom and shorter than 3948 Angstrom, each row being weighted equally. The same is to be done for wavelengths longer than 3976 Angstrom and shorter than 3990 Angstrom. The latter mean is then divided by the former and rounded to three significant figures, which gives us 1.66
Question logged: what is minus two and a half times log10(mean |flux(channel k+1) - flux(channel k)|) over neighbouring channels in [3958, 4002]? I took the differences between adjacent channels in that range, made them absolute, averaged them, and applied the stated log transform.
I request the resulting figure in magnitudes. 0.51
